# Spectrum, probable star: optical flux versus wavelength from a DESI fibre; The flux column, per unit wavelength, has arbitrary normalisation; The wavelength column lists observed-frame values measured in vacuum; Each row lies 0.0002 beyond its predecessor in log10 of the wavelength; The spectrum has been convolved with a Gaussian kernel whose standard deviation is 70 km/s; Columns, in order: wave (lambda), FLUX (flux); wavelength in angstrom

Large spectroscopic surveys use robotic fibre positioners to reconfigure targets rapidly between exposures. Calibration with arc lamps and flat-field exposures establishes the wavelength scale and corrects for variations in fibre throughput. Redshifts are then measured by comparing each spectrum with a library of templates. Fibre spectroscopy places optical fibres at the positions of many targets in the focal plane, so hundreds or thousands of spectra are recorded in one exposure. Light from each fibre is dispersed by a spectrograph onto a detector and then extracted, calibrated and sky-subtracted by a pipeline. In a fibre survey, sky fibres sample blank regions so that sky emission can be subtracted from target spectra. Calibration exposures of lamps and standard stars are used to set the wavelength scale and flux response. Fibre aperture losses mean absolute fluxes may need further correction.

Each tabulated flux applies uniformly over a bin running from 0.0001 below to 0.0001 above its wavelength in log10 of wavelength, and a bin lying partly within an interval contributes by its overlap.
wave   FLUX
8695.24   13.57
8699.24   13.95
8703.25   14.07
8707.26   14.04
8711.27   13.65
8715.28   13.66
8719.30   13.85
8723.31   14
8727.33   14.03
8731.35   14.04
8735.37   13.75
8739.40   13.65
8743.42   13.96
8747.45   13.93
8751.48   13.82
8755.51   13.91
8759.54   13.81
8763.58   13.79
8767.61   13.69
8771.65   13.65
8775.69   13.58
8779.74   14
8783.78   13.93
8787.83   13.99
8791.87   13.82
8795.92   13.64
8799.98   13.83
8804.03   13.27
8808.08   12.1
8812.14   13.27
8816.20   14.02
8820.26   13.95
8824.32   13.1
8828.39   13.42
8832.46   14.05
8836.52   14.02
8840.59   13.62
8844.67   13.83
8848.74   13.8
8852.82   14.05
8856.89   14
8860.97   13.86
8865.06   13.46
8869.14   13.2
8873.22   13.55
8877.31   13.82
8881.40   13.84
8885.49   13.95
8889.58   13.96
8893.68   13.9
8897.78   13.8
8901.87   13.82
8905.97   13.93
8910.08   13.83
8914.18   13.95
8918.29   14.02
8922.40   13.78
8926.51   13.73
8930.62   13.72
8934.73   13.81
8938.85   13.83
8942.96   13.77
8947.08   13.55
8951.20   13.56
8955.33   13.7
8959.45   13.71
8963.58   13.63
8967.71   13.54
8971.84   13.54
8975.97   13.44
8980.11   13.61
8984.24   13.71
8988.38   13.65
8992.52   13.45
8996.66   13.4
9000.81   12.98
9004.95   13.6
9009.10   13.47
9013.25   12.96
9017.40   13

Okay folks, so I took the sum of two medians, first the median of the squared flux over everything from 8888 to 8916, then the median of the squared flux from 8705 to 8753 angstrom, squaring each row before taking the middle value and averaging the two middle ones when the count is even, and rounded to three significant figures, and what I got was 386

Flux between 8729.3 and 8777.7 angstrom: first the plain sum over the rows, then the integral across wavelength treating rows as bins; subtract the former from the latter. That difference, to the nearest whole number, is 502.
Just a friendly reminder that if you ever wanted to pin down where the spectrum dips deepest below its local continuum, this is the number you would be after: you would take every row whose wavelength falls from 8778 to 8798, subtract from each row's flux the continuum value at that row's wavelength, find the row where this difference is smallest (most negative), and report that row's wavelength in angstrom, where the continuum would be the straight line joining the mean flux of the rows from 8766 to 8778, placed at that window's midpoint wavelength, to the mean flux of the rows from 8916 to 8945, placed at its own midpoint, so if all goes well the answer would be 8795.92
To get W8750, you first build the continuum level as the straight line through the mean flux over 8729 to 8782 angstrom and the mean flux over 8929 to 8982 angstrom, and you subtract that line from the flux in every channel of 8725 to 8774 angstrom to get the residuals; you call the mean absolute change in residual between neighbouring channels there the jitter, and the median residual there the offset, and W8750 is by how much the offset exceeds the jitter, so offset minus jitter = -0.11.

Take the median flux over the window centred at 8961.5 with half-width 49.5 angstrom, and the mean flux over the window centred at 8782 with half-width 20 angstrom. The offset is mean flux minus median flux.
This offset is 0.15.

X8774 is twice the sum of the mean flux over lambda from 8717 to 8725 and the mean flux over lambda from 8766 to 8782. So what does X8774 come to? 55.3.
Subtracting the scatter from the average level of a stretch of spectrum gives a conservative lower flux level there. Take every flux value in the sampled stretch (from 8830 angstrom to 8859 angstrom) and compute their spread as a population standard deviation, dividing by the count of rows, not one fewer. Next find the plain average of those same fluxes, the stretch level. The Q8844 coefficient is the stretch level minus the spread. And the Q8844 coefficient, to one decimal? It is 13.8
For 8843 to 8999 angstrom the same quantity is 13.5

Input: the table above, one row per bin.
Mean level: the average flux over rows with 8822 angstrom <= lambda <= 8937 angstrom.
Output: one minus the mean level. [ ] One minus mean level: -12.8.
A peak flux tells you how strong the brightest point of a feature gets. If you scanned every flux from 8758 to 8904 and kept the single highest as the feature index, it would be 14.05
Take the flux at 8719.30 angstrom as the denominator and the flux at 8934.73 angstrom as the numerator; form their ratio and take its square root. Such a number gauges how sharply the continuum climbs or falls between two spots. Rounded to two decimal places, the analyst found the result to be 1.00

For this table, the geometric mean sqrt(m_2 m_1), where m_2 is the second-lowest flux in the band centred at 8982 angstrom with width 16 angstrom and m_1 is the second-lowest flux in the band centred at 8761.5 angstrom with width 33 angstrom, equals 13.63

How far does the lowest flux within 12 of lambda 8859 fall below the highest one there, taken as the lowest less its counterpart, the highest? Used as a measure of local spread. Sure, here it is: -0.85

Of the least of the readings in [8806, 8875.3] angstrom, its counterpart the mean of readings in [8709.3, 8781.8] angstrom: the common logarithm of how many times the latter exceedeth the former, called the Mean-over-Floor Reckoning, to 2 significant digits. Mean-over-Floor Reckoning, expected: 0.058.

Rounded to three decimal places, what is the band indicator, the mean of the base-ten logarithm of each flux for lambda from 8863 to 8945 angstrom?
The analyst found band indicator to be 1.139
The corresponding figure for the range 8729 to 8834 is 1.136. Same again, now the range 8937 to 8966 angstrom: 1.136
